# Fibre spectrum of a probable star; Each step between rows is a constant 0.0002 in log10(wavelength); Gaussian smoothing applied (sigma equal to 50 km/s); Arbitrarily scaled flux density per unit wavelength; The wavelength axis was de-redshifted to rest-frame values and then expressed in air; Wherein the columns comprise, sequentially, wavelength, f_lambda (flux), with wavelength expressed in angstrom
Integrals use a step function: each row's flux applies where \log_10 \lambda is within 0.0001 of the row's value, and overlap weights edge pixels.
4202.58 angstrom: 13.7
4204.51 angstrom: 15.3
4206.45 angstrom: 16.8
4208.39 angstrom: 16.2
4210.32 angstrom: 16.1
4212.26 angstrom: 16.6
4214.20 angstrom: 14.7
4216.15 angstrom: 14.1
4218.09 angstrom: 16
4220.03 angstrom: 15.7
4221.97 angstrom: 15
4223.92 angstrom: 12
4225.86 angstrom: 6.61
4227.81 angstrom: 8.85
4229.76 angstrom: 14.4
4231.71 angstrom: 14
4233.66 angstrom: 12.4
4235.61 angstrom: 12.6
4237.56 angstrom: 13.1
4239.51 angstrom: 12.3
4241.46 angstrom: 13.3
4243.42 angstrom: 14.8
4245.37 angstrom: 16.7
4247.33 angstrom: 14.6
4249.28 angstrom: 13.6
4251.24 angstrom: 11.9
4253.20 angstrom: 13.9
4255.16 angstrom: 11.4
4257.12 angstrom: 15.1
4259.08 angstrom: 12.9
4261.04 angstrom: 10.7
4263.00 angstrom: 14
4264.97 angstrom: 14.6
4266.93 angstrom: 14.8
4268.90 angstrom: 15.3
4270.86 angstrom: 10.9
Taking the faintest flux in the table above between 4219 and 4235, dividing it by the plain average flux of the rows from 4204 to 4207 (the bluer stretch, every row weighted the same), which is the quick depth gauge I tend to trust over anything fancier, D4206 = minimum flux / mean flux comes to 0.41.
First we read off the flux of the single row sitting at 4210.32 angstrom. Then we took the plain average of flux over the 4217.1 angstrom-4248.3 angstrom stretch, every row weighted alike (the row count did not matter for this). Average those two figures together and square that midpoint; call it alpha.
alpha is 215.7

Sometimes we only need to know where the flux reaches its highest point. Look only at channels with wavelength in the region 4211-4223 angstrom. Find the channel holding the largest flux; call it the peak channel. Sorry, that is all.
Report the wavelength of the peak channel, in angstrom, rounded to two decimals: 4212.26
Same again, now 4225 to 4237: 4229.76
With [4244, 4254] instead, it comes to 4245.37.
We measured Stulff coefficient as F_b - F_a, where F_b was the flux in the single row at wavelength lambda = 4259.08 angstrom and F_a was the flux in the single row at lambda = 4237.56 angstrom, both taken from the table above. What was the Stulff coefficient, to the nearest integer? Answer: 0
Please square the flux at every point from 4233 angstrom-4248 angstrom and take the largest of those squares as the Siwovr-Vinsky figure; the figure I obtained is 279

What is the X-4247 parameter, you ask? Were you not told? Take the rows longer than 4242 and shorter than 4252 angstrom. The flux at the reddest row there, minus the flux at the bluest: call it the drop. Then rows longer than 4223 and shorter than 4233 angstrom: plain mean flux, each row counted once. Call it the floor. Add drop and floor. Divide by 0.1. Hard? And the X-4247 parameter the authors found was 83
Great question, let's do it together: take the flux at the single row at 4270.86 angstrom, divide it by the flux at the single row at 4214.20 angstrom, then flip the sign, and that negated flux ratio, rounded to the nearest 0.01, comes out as -0.74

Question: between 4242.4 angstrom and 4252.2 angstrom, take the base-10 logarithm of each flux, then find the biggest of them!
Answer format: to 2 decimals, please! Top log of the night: 1.22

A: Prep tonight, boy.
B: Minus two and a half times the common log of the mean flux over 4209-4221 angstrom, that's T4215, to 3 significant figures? -2.98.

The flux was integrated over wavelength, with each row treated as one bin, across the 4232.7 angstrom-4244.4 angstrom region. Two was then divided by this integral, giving 0.0131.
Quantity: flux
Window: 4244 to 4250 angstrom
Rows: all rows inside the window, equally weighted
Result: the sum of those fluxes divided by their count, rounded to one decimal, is 15.0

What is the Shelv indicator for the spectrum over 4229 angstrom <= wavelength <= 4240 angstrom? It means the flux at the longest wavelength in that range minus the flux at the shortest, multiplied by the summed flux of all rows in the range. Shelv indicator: -165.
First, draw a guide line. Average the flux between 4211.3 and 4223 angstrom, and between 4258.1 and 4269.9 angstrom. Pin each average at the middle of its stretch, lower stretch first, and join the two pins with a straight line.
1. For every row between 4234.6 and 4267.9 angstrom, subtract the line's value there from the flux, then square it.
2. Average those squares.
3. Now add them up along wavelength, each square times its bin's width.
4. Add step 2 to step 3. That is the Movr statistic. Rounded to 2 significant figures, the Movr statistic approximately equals 92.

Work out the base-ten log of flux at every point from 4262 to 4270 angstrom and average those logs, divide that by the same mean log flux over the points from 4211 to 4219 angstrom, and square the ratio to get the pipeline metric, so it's 0.97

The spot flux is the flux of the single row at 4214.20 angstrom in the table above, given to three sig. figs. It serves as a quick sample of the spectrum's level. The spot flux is 14.7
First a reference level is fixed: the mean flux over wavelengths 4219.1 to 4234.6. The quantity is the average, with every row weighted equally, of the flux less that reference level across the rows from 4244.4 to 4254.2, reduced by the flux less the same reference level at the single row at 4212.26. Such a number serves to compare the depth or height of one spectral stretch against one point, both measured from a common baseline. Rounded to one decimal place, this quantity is -2.5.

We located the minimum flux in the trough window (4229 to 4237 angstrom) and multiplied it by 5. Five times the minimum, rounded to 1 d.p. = 62.0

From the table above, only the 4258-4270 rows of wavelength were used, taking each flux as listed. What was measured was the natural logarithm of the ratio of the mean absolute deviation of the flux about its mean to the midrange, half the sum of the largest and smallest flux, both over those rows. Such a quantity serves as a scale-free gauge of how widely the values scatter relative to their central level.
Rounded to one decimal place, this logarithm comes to -2.3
